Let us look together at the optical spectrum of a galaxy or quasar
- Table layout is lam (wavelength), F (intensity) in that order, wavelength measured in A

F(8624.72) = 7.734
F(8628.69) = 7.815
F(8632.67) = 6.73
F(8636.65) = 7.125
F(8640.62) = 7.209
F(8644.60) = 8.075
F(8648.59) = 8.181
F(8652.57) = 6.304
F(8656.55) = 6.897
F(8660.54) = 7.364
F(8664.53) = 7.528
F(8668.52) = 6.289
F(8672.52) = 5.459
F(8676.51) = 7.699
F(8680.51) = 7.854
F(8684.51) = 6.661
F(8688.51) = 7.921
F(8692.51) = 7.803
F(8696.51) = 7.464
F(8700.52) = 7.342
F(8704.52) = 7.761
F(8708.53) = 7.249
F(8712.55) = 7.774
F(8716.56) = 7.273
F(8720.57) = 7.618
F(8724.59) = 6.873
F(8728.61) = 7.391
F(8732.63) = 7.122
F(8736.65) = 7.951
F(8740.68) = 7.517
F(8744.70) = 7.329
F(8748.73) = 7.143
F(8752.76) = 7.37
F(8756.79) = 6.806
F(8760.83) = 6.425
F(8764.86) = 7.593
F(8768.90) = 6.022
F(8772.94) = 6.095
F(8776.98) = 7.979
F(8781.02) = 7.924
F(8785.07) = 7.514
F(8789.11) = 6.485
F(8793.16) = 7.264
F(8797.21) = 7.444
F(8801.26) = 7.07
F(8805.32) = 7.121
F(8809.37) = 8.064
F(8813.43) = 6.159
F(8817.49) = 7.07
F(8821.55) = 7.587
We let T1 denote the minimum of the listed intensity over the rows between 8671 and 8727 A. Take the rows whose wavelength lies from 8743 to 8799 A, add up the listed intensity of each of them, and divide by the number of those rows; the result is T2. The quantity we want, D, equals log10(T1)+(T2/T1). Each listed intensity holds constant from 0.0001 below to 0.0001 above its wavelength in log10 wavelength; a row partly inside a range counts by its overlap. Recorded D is 2.04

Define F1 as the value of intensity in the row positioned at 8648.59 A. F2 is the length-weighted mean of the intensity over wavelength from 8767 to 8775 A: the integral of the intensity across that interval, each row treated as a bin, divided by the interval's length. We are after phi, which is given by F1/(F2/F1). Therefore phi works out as 11.0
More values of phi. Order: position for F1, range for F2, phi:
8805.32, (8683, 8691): 6.9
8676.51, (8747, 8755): 8.2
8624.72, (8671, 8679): 8.9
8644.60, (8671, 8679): 9.7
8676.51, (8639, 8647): 7.7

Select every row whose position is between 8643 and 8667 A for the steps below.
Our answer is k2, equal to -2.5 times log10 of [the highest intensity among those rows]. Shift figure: -2.28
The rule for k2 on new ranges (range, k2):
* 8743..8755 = -2.17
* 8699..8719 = -2.23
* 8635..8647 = -2.27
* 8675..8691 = -2.25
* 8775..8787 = -2.25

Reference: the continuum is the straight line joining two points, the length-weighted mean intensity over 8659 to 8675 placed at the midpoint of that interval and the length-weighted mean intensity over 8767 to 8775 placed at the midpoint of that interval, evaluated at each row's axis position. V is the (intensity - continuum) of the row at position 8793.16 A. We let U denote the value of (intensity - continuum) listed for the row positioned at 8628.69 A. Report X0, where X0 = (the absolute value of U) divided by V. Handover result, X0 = 0.7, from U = 0.9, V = 1.32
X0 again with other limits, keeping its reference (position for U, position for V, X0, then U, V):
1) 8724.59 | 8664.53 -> 0.6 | 0.5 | 0.84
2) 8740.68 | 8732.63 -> 1.5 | 1.3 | 0.83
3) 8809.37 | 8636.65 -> 7.9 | 2.2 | 0.28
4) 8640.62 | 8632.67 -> -2.8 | 0.4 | -0.14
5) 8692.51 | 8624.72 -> 1.6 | 1.3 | 0.82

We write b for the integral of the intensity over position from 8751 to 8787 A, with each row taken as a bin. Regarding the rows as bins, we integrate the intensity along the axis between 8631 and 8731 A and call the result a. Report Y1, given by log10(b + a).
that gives 2.99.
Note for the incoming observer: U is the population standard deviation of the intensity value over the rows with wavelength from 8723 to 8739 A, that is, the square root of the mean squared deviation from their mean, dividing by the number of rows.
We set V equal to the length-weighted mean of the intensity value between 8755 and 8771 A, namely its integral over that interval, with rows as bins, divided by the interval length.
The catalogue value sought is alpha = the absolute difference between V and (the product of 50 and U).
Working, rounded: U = 0.4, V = 6.7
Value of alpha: 13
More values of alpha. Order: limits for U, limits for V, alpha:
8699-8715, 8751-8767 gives 5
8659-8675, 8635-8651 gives 34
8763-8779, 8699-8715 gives 36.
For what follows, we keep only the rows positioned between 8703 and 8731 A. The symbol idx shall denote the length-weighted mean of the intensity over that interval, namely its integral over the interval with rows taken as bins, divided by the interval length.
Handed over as 7.41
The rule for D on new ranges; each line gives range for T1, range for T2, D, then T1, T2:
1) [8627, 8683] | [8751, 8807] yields 2.03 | 5.459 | 7.08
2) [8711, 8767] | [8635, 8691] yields 1.93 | 6.425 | 7.18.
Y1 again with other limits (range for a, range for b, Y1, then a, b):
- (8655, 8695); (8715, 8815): 3.00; 286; 719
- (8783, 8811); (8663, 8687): 2.57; 204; 166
